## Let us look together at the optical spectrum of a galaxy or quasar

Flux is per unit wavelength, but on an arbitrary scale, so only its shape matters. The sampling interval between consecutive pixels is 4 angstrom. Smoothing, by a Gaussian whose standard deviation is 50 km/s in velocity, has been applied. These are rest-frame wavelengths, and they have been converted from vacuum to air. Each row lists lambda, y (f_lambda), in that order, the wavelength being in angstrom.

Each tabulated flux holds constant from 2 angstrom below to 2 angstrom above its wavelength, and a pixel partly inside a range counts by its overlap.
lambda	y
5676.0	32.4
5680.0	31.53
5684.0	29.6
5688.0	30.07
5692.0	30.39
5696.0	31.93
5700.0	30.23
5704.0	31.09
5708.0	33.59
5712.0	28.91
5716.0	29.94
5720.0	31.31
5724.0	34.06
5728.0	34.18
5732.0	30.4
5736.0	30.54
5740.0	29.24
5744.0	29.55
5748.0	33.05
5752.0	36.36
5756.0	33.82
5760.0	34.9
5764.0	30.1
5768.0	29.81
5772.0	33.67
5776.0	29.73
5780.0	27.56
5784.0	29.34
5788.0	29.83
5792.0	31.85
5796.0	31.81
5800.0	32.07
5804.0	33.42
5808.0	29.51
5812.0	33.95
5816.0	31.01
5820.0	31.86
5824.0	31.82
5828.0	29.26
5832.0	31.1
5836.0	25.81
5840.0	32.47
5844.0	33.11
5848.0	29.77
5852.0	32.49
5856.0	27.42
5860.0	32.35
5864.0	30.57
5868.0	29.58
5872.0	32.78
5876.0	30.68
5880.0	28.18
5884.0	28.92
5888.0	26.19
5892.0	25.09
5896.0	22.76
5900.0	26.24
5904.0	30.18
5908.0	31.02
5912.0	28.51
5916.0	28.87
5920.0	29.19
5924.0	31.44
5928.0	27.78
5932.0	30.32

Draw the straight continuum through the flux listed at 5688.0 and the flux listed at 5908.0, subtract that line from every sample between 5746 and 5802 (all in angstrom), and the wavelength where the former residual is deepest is 5780.0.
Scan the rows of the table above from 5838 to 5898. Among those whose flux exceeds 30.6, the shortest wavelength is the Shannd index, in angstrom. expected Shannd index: 5840.0 angstrom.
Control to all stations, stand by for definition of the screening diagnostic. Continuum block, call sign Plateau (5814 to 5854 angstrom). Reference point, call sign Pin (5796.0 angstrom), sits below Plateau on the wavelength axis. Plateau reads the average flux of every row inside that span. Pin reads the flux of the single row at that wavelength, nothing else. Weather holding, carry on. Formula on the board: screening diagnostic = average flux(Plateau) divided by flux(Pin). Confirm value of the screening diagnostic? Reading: 0.97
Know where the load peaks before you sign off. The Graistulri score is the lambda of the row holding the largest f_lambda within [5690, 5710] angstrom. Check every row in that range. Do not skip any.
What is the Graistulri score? 5708.0 angstrom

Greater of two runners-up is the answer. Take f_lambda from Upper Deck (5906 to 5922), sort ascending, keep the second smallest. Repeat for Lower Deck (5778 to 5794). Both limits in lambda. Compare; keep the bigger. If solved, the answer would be 29.3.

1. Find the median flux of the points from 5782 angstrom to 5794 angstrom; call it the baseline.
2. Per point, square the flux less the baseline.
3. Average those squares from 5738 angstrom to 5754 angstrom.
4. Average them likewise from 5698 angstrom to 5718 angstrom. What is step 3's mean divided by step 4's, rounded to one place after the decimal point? 4.0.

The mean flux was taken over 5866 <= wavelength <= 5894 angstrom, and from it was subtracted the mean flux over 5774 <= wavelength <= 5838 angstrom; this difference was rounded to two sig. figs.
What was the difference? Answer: -1.8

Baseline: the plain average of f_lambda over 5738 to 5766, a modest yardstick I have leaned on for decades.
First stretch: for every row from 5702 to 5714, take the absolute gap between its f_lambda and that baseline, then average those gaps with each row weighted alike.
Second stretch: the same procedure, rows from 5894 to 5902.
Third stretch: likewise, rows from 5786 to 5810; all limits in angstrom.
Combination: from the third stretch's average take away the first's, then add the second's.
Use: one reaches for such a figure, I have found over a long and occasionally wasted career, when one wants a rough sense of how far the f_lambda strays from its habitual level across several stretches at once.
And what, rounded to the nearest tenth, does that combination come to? 7.3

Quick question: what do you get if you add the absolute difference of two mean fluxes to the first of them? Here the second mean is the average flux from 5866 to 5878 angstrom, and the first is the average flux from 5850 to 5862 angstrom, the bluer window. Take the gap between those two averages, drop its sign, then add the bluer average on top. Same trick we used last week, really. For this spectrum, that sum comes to 31.0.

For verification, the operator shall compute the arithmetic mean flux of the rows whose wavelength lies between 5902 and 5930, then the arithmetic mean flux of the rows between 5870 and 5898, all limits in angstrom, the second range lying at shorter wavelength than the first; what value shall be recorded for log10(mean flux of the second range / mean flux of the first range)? -0.027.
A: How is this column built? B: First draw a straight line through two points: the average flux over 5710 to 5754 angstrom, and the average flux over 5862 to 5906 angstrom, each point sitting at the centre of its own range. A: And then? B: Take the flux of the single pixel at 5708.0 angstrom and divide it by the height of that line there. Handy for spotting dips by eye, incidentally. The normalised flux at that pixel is 1.05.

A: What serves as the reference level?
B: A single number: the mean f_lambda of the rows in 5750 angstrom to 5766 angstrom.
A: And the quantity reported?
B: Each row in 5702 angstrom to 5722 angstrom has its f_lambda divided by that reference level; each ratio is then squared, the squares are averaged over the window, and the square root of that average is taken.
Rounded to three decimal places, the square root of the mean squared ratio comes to 0.918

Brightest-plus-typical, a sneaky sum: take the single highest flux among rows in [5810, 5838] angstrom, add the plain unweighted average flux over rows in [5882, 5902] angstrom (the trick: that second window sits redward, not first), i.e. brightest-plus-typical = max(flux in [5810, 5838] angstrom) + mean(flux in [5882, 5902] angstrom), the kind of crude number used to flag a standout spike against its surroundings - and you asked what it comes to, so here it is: 60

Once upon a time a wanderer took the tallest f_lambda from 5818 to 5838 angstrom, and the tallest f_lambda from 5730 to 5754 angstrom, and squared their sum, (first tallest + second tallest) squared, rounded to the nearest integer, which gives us 4654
